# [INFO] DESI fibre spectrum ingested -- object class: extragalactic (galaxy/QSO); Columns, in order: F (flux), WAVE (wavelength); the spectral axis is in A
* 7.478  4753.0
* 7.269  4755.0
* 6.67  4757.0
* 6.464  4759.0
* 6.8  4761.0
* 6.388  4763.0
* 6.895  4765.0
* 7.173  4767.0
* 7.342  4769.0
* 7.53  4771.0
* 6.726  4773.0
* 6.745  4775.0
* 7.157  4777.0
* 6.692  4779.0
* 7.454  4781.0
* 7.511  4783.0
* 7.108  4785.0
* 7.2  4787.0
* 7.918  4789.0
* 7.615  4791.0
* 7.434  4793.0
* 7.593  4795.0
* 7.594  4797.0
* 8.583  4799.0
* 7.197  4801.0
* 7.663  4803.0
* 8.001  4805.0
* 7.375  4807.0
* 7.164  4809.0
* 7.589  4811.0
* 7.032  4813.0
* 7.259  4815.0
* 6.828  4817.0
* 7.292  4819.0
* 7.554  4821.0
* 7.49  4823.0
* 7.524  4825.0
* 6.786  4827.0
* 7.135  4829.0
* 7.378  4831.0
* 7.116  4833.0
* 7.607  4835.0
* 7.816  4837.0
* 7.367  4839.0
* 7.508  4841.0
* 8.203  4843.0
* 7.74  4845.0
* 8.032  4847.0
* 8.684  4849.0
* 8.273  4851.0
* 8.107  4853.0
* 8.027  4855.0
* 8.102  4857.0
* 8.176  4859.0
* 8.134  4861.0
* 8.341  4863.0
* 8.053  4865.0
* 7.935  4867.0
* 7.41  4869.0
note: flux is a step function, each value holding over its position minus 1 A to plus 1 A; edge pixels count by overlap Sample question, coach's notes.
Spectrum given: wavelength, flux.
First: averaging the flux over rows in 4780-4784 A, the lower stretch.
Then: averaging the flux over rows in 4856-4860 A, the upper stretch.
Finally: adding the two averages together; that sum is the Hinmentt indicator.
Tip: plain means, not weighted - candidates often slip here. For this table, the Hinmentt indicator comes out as 15.6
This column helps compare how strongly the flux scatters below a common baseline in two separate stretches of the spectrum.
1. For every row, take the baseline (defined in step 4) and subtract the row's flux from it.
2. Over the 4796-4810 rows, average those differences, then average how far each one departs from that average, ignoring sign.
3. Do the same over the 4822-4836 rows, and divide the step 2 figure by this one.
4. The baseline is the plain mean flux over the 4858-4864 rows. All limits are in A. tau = 1.5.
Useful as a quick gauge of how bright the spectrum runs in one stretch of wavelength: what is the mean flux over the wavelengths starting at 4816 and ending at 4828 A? 7.25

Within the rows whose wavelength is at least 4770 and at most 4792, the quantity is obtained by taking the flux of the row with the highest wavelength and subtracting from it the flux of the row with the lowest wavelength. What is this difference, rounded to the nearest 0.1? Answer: 0.1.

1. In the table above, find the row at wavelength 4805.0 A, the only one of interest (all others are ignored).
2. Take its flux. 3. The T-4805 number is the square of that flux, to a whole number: 64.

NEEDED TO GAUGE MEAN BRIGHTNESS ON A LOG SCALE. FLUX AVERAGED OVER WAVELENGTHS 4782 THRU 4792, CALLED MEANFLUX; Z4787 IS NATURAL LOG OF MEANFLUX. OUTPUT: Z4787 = 2.01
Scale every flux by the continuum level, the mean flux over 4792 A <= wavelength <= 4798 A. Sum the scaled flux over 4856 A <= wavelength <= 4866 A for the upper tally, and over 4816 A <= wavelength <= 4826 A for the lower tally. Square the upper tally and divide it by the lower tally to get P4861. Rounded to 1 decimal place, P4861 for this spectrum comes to 6.0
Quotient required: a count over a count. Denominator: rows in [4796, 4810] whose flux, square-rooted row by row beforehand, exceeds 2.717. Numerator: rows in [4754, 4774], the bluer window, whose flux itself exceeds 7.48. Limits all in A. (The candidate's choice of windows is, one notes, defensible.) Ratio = 0.25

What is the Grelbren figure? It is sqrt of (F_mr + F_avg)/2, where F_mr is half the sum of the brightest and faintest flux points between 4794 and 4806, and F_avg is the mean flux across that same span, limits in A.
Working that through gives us 2.80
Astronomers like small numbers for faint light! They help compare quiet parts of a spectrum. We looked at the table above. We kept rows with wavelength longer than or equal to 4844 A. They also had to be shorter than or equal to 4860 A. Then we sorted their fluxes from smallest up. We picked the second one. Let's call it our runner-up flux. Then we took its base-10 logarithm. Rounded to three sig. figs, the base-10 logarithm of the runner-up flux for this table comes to 0.905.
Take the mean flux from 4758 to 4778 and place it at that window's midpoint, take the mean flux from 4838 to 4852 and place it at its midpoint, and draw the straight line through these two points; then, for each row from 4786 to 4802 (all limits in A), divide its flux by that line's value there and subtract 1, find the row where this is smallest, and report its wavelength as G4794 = 4801.0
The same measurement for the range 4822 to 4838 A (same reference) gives 4827.0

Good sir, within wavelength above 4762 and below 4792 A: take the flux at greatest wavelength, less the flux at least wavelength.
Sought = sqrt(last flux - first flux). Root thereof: 1.1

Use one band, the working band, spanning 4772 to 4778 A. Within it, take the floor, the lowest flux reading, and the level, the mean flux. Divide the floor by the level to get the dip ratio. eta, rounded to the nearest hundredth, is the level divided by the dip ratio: 7.03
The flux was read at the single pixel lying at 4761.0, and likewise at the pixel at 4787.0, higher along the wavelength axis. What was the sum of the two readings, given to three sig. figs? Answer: 14.0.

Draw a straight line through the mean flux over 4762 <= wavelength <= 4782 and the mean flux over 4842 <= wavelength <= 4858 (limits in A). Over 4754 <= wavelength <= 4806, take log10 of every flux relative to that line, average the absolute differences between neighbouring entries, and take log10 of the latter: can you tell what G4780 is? -1.62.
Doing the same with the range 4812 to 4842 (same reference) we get -1.74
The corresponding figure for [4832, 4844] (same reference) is -1.66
